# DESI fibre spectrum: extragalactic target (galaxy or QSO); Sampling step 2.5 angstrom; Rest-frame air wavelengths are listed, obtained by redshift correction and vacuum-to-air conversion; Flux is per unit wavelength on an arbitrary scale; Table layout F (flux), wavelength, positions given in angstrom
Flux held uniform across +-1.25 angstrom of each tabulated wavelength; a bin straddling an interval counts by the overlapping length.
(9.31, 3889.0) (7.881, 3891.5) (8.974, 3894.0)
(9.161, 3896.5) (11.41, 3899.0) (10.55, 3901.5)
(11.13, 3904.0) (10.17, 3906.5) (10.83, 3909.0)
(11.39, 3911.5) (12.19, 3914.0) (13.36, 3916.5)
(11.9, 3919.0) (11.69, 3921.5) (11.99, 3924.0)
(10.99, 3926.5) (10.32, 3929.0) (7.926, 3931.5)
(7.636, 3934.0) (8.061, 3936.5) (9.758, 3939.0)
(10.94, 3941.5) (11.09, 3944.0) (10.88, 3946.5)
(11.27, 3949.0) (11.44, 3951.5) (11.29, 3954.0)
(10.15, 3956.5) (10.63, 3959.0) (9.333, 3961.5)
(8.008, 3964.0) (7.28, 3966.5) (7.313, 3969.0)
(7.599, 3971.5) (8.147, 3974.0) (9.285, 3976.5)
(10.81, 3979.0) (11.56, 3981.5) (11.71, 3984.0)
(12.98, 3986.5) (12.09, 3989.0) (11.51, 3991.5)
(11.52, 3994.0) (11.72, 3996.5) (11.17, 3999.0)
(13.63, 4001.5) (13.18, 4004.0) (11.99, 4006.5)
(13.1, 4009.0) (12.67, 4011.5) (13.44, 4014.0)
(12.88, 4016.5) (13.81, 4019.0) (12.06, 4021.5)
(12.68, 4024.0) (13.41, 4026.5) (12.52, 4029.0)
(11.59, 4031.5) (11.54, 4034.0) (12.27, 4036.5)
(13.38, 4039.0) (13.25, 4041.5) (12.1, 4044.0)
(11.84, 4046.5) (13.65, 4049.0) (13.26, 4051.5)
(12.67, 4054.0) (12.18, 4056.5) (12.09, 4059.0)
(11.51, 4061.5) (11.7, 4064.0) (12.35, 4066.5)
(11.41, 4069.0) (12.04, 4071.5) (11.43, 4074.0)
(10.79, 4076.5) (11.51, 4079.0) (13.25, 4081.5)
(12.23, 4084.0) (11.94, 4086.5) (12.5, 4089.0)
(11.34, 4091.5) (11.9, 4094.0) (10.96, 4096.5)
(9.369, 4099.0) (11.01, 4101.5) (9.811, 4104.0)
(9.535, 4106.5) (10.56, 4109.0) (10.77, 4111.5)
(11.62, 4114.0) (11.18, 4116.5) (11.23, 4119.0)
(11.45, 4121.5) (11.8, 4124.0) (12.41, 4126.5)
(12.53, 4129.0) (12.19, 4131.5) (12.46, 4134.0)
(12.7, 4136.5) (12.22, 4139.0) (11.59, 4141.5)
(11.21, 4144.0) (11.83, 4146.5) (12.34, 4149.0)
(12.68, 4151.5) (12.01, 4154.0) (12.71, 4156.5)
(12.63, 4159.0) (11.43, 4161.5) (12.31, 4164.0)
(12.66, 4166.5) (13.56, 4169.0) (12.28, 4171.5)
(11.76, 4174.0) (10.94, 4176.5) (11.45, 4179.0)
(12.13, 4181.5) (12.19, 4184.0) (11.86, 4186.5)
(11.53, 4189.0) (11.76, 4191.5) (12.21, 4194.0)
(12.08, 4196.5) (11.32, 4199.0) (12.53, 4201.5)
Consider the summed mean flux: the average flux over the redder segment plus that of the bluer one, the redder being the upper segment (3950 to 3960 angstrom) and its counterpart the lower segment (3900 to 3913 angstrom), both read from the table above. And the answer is 21.7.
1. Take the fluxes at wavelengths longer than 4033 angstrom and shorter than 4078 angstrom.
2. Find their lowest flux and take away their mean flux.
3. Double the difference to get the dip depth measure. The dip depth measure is -2.8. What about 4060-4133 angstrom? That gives -4.2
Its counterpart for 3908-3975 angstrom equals -5.7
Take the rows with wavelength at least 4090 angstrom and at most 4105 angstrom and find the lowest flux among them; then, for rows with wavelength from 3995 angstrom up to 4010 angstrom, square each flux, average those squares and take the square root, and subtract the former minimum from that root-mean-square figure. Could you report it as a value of 3.13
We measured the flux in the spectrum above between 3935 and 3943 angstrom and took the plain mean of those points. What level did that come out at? 9.6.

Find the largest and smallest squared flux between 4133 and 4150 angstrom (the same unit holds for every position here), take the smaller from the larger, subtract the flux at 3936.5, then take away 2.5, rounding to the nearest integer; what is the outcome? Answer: 25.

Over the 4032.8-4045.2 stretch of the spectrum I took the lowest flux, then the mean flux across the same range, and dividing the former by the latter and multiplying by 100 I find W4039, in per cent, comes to 92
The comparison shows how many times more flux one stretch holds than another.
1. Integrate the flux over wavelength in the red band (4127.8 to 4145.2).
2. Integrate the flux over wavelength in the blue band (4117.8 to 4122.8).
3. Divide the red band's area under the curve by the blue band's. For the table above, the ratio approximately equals 3.7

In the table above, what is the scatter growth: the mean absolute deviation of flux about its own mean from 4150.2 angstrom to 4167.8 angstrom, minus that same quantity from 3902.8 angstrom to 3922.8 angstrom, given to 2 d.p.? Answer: -0.33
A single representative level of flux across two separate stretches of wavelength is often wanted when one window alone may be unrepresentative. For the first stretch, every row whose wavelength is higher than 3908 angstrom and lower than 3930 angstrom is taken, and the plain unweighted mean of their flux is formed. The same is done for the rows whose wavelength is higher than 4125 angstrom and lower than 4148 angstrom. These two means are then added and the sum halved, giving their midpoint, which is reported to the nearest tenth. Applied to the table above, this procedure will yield 11.9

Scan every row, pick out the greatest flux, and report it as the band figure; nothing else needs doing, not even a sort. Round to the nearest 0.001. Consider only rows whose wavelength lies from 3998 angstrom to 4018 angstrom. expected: 13.630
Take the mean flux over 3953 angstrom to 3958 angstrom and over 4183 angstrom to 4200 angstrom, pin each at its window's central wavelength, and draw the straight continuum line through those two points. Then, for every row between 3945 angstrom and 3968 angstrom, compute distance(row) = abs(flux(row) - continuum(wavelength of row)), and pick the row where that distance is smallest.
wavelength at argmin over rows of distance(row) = 3959.0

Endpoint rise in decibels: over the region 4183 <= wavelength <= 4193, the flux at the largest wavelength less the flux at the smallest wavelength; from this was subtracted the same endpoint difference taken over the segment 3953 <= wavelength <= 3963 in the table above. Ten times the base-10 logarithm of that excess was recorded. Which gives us 2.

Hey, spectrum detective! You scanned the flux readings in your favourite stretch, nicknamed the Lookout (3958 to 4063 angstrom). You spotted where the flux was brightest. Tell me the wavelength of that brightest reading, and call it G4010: 4019.0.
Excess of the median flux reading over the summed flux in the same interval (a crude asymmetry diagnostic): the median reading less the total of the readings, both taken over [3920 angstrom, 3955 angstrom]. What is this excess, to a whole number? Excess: -134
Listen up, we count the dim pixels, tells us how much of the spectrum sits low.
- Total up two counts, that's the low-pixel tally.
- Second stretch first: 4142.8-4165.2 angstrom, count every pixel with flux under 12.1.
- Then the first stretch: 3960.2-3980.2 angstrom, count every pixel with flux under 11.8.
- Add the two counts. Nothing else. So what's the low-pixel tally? 12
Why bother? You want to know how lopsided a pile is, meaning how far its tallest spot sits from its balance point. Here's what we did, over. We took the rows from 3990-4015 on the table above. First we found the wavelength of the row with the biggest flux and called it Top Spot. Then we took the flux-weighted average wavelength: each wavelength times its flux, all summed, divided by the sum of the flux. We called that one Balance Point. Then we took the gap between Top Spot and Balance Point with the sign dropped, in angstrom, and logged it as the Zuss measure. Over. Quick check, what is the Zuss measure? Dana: 1.6 angstrom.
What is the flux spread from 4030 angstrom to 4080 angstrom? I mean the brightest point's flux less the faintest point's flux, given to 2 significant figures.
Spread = 2.9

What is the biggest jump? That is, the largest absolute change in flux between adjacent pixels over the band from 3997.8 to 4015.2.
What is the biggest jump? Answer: 2.46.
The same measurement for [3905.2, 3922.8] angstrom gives 1.46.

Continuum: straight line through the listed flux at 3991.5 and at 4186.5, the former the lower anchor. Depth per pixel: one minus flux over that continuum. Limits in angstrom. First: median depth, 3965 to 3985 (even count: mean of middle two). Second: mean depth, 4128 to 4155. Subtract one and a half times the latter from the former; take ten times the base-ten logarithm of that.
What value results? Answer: -5.4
